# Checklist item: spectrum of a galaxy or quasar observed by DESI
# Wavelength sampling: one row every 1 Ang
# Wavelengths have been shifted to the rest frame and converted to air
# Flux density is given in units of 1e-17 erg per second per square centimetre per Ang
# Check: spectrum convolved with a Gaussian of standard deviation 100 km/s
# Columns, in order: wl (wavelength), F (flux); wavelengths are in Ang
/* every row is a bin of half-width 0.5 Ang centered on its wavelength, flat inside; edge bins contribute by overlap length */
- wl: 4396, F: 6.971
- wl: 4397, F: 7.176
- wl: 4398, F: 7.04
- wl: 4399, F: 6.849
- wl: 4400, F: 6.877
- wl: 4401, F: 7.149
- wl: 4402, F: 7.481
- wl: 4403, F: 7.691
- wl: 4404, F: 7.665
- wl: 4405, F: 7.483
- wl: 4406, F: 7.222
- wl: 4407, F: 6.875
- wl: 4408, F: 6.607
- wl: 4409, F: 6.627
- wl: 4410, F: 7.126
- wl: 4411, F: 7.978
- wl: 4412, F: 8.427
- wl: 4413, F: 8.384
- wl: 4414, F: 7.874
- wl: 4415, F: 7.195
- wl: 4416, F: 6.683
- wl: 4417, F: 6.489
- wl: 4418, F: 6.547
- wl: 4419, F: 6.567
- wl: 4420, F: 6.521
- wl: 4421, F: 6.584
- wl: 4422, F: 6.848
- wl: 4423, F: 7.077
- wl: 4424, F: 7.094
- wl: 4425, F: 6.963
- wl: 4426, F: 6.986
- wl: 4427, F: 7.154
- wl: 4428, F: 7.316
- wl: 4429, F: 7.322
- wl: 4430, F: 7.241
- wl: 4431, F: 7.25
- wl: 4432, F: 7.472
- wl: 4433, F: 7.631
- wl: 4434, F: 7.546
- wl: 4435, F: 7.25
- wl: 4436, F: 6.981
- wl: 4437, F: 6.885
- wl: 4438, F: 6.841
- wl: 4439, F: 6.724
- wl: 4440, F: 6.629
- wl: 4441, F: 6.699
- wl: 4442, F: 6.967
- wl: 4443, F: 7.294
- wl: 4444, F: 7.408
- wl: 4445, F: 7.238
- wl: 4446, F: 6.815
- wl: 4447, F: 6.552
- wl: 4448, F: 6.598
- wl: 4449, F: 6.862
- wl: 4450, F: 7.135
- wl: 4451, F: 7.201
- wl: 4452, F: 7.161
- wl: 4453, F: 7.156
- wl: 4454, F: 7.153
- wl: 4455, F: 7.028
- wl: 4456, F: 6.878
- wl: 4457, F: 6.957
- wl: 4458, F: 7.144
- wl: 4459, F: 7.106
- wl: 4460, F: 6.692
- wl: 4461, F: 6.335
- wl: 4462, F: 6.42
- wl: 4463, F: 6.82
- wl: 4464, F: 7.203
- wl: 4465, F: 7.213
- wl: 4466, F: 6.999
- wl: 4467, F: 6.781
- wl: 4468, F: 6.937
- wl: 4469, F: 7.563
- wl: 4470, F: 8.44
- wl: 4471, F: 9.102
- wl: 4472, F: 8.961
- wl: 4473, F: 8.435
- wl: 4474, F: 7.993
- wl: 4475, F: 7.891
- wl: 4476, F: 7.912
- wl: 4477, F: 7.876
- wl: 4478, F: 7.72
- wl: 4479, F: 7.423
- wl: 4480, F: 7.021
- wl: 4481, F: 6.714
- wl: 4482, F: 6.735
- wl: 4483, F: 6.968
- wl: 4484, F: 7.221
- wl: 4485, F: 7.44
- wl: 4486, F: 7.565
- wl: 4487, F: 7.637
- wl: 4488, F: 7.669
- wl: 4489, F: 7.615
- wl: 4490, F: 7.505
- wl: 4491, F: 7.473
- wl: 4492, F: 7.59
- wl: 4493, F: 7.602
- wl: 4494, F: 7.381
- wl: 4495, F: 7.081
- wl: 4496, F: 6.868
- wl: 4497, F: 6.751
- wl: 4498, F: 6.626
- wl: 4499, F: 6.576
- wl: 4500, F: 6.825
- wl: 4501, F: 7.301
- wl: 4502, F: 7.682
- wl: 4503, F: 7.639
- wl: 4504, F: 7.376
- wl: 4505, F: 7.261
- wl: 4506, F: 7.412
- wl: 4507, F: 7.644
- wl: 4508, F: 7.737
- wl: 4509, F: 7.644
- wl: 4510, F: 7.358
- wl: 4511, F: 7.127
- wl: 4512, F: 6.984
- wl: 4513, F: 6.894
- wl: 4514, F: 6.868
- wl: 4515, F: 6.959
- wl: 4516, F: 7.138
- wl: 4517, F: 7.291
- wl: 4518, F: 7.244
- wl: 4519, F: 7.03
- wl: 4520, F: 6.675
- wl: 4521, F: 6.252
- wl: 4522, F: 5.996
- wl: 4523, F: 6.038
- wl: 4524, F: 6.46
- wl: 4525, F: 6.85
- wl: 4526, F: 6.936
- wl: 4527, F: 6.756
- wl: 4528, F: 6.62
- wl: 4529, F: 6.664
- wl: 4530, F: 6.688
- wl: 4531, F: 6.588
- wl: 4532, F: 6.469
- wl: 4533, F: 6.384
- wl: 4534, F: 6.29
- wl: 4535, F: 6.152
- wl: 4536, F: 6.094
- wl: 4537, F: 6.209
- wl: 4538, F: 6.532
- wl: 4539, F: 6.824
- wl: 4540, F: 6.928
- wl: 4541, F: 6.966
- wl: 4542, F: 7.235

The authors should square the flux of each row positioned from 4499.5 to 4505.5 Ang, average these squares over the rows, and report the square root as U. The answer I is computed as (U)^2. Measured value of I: 54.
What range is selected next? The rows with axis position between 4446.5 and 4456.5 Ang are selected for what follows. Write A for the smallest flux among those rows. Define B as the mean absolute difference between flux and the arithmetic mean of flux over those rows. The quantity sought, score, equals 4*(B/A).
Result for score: 0.12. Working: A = 6.552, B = 0.20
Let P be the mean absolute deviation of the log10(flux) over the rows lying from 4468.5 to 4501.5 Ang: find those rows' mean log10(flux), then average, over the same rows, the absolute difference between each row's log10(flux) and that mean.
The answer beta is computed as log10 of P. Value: -1.58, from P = 0.0265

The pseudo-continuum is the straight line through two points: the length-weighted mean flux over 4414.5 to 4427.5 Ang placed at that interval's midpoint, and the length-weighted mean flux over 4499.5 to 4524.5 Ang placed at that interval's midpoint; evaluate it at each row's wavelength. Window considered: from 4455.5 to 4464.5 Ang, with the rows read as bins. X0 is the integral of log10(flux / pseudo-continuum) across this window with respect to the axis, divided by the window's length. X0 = -0.01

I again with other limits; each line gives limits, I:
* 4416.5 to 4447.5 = 49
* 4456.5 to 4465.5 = 47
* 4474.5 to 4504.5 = 54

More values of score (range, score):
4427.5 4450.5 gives 0.17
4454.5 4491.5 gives 0.31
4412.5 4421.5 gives 0.34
